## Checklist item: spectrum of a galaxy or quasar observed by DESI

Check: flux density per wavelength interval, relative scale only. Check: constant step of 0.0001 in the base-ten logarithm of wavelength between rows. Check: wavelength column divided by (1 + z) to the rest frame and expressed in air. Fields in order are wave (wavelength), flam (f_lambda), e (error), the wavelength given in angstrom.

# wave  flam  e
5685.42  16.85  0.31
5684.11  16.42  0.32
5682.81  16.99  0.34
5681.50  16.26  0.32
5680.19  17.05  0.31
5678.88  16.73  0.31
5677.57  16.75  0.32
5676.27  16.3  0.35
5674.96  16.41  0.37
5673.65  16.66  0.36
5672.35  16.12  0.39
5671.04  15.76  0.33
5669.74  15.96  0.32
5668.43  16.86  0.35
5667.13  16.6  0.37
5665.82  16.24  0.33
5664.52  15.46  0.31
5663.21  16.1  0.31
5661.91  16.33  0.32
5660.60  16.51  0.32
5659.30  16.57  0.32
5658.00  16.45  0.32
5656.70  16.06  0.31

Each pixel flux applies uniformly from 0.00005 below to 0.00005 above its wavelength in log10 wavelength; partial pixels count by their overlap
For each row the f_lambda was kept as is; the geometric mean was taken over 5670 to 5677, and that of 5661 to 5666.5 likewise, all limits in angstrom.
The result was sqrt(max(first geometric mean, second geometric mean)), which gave 4.031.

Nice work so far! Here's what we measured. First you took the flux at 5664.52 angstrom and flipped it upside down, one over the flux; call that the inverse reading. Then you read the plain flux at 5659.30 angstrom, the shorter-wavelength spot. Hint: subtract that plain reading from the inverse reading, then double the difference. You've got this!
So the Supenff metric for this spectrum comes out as -33.0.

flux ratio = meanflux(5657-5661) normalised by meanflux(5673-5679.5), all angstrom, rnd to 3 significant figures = 0.996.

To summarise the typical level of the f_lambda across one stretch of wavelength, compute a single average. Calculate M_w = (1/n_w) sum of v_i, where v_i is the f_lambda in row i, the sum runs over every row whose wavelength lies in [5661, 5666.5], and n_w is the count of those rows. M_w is 16.0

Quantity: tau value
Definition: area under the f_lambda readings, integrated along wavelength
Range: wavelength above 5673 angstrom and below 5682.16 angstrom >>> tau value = 152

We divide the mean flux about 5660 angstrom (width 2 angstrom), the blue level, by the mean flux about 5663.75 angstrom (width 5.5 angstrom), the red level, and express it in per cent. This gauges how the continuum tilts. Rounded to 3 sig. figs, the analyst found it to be 103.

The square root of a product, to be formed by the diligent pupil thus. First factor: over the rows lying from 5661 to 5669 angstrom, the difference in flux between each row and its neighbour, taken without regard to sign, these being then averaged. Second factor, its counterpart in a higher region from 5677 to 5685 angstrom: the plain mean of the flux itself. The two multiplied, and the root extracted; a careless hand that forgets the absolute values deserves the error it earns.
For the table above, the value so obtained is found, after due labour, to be 2.75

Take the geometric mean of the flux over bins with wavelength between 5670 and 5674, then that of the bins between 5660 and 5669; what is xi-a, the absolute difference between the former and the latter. 0.12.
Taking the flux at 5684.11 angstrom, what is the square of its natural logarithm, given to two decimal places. 7.83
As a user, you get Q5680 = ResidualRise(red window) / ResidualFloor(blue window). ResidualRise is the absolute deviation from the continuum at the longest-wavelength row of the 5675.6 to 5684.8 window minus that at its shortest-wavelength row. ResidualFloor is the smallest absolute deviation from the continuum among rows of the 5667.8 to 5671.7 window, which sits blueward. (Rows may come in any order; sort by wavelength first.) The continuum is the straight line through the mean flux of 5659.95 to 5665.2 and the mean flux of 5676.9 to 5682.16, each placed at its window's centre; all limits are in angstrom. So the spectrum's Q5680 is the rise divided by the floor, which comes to 0.4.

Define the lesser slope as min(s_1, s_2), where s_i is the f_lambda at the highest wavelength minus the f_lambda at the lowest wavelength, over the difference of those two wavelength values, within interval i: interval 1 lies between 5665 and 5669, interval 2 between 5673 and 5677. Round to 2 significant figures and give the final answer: -0.14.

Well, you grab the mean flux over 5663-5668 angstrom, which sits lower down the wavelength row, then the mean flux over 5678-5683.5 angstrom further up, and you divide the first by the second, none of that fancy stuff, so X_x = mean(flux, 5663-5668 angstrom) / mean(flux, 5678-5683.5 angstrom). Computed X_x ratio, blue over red 0.96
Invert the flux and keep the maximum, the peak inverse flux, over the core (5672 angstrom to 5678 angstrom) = 0.0620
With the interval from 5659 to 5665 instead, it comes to 0.0647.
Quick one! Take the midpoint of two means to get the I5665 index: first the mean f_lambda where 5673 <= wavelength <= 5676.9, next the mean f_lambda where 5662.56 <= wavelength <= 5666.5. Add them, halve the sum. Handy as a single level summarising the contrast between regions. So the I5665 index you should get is 16.2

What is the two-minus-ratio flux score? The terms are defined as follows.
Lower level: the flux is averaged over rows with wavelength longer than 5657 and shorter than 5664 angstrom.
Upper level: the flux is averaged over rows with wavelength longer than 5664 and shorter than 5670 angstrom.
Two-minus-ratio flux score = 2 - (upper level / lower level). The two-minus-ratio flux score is 1.01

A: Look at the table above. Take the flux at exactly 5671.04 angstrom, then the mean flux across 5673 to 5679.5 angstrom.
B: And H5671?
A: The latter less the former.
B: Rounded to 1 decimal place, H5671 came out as 0.8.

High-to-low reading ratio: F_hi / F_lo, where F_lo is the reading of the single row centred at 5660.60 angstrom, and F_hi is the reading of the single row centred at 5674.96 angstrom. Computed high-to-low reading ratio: 0.99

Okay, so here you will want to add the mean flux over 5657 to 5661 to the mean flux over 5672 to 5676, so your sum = 32.91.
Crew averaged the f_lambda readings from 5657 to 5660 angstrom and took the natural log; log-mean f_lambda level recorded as 2.80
